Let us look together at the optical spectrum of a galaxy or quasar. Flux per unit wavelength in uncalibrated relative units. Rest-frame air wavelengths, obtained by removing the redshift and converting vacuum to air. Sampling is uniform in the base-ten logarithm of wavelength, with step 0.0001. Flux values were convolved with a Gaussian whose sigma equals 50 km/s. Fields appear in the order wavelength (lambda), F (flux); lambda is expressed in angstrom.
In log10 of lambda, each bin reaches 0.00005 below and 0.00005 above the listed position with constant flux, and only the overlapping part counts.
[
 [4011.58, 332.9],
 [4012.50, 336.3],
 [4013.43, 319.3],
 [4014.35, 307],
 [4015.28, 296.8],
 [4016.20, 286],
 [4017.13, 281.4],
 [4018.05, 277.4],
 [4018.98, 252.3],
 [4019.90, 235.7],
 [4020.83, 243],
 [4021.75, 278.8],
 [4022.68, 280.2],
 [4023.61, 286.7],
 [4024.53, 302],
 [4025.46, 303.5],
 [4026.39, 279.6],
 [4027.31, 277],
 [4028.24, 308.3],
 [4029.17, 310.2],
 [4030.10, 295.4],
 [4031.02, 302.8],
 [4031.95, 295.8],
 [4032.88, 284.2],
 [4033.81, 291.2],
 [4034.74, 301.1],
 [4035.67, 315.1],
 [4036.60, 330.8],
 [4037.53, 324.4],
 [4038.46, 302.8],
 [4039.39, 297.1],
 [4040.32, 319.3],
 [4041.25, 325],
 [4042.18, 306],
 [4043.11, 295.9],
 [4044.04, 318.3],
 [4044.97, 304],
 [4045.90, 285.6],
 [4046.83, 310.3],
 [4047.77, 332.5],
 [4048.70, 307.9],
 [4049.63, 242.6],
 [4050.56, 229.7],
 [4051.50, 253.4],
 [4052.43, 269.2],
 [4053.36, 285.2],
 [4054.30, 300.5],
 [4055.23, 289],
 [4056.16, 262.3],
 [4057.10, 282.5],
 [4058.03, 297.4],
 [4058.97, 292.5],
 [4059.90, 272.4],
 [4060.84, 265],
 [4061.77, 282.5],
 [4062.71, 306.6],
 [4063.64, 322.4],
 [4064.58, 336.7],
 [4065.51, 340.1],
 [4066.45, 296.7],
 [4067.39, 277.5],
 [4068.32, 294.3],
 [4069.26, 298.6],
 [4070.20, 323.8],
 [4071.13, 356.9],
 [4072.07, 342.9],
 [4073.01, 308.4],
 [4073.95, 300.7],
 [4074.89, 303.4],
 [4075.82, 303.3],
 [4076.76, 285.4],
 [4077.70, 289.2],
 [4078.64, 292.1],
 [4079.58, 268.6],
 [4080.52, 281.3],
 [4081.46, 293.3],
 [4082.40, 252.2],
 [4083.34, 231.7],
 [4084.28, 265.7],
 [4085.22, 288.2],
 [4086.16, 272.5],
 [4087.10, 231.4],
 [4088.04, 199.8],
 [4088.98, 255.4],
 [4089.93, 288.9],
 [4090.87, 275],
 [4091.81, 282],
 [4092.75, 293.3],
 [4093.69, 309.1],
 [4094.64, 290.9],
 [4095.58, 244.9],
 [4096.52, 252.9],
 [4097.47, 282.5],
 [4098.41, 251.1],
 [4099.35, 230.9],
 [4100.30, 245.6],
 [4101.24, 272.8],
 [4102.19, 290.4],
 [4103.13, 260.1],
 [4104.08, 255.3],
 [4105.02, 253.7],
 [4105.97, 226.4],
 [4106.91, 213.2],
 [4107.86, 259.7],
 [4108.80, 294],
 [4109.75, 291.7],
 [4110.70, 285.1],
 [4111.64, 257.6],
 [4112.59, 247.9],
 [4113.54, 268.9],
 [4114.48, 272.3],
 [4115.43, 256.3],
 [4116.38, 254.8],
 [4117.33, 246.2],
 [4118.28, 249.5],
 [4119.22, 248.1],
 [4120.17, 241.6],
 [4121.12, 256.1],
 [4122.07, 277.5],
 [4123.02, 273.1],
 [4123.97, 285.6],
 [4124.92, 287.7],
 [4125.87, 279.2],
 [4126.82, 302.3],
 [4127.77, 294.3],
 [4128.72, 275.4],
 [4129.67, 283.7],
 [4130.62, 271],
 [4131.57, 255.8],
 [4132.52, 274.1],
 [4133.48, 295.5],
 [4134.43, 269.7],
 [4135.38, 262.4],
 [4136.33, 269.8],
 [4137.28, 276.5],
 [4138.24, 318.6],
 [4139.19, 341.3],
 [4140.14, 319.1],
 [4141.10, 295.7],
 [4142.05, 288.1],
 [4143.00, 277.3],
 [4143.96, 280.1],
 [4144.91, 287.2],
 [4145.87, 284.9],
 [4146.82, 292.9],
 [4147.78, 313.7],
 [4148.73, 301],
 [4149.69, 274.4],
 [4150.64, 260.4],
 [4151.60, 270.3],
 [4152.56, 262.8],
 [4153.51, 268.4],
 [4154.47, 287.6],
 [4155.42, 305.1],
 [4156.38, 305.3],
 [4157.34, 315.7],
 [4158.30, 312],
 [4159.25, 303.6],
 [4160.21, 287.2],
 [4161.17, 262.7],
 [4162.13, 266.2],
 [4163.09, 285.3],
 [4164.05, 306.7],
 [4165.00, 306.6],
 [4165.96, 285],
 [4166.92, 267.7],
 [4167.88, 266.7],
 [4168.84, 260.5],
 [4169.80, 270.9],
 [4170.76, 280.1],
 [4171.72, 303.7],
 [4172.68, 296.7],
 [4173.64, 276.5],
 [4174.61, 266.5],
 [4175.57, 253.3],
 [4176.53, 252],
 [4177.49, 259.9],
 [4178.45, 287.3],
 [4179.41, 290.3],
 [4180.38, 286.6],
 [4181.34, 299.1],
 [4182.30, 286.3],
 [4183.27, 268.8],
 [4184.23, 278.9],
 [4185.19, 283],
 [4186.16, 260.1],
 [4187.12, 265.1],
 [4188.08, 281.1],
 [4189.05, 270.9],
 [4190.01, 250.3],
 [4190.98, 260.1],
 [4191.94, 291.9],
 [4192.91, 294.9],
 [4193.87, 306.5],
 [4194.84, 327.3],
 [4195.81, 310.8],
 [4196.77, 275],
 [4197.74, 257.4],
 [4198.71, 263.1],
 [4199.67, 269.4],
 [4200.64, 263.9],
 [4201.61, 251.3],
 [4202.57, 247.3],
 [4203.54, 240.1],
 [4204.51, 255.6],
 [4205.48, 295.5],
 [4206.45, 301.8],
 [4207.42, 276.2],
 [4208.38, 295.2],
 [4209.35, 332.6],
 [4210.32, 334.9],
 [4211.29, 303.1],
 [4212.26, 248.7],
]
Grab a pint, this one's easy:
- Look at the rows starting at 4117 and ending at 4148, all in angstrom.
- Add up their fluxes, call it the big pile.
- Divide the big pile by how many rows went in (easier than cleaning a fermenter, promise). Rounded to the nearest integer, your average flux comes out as 281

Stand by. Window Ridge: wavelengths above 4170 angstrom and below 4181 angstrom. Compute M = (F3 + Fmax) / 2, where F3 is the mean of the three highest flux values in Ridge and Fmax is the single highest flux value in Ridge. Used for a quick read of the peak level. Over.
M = 300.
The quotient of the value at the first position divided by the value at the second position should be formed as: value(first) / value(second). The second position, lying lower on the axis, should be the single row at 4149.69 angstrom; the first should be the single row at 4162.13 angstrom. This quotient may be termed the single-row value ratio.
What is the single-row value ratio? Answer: 0.97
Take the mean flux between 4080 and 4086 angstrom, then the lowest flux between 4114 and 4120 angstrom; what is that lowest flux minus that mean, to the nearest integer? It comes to -23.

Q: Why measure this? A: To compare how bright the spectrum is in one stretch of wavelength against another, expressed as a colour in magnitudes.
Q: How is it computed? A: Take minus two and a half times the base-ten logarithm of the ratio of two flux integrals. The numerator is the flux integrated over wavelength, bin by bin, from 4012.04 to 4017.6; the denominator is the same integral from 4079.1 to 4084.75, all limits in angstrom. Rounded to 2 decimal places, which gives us -0.13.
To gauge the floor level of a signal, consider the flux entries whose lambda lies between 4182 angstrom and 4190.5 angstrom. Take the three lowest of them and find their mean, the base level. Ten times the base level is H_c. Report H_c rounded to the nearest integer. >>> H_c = 2585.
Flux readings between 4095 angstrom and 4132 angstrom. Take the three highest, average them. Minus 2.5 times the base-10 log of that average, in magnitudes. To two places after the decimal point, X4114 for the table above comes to -6.18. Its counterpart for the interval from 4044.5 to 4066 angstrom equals -6.32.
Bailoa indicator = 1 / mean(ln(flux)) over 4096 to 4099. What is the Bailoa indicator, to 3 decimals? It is 0.180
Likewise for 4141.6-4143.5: 0.177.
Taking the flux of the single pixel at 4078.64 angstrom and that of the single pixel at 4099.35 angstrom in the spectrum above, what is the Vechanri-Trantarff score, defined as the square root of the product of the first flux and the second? 260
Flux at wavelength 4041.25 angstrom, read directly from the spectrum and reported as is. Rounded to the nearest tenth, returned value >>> 325.0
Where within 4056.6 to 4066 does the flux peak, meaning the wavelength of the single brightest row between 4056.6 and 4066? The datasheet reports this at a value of 4065.51 angstrom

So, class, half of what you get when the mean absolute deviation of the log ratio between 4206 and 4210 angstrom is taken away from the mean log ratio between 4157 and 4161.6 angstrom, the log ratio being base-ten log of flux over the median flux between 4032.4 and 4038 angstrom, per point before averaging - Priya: -0.020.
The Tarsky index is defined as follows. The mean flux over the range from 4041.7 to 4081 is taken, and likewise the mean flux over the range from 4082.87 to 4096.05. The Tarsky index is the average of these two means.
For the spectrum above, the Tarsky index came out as 281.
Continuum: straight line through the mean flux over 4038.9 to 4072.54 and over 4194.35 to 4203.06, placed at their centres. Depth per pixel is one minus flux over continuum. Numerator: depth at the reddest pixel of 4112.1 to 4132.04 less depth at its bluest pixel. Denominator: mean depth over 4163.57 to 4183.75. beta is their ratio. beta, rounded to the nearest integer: 7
